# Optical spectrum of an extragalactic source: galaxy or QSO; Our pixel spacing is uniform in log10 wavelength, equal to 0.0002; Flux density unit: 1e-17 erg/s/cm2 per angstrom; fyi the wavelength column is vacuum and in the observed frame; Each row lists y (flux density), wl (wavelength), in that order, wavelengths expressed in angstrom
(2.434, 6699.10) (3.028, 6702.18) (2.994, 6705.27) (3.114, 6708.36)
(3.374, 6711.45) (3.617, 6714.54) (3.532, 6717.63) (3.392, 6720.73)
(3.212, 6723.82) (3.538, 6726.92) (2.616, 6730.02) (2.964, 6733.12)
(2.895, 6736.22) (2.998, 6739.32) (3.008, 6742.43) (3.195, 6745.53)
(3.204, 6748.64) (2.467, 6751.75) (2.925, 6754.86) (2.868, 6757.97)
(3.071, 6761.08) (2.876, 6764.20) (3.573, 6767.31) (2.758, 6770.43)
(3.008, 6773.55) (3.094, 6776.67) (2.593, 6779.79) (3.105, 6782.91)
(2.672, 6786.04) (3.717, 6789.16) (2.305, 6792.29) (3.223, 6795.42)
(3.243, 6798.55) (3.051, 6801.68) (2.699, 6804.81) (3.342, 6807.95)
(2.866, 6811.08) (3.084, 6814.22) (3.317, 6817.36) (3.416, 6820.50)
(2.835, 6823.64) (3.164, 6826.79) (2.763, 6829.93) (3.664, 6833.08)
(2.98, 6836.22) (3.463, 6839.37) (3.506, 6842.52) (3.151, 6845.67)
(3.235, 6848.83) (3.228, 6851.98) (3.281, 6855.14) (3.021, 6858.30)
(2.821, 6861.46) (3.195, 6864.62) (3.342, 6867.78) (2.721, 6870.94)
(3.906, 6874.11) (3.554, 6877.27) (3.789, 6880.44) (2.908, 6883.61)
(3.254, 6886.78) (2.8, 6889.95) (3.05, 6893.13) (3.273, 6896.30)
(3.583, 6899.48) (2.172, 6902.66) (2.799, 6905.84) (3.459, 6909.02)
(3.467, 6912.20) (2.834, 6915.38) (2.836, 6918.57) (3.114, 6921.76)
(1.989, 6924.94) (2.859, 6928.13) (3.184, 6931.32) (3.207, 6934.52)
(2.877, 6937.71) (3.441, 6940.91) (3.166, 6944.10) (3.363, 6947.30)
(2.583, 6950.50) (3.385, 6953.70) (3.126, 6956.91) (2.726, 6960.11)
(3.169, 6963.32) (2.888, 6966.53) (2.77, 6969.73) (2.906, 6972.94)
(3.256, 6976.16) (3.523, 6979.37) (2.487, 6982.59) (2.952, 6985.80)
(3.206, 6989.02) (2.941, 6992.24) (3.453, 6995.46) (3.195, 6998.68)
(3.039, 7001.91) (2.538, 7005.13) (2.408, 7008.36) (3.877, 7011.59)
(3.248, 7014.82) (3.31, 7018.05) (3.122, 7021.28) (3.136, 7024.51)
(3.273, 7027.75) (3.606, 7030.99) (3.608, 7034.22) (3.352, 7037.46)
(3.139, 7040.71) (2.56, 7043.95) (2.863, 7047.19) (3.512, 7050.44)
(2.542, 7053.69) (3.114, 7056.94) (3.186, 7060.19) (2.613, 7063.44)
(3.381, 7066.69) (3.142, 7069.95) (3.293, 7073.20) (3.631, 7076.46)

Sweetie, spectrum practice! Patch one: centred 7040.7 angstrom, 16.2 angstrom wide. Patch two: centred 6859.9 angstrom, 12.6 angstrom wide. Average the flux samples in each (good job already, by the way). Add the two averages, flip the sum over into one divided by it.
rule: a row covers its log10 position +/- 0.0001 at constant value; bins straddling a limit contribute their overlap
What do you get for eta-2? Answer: 0.162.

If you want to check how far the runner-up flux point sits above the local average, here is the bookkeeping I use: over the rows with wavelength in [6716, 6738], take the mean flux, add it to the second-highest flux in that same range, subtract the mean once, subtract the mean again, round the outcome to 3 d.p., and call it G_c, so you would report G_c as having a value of 0.368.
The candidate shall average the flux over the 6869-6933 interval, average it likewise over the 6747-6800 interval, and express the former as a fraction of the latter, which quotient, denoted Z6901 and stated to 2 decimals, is 1.03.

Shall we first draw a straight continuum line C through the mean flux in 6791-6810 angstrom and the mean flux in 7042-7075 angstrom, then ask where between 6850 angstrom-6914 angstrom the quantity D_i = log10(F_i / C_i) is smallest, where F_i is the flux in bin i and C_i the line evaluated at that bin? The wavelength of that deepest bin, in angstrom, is 6902.66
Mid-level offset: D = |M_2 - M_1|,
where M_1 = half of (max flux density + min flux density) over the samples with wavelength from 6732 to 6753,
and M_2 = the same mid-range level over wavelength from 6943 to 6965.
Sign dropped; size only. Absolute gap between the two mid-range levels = 0.15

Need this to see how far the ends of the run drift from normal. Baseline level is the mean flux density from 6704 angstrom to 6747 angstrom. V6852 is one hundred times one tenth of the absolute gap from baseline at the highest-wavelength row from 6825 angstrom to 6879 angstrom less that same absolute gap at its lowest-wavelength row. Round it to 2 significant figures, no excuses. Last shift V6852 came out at 3.7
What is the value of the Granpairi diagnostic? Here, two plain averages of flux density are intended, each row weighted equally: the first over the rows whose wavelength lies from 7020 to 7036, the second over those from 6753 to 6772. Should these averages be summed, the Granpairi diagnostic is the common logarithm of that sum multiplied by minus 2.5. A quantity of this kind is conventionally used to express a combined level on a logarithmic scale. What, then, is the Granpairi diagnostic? -2.01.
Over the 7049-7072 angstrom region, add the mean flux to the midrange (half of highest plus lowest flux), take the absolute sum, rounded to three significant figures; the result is 6.10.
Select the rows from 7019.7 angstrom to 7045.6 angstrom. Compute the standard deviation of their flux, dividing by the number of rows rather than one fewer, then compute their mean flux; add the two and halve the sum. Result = 1.77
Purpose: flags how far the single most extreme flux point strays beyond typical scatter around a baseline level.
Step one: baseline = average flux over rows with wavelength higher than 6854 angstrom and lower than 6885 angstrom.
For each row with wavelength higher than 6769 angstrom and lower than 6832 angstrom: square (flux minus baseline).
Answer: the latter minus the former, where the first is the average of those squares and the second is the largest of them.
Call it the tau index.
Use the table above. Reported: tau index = 0.74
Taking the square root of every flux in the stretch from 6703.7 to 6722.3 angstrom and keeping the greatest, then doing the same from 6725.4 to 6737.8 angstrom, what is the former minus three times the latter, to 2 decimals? -3.74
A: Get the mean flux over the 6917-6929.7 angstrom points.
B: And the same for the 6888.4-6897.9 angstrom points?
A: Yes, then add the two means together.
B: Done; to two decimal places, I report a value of 5.74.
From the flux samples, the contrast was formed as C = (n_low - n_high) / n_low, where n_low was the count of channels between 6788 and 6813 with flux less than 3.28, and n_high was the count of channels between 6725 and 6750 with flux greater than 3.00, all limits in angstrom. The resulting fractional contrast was 0.3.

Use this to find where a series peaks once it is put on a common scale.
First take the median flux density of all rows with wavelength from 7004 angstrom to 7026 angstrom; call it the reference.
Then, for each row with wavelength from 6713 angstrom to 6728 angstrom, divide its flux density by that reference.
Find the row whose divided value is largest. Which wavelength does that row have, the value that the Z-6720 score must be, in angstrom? 6714.54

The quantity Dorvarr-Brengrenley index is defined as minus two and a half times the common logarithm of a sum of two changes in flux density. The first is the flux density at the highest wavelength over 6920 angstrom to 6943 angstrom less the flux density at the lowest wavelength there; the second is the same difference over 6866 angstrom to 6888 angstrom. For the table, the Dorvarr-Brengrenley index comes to 1.6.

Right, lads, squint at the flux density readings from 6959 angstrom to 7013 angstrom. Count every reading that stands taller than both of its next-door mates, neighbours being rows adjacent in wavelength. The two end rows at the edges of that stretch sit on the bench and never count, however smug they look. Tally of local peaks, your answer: 4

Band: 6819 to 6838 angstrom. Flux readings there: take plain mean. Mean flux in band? 3.14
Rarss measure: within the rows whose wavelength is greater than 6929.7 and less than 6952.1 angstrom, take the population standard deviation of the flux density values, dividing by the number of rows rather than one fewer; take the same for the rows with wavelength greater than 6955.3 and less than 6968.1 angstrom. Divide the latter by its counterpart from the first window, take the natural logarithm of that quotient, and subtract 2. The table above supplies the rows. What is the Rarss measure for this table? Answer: -2.4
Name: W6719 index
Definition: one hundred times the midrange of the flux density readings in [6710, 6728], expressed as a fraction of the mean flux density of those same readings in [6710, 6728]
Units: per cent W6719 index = 99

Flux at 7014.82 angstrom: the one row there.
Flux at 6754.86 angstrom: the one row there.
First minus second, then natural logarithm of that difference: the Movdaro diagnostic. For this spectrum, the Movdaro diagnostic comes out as -1.1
